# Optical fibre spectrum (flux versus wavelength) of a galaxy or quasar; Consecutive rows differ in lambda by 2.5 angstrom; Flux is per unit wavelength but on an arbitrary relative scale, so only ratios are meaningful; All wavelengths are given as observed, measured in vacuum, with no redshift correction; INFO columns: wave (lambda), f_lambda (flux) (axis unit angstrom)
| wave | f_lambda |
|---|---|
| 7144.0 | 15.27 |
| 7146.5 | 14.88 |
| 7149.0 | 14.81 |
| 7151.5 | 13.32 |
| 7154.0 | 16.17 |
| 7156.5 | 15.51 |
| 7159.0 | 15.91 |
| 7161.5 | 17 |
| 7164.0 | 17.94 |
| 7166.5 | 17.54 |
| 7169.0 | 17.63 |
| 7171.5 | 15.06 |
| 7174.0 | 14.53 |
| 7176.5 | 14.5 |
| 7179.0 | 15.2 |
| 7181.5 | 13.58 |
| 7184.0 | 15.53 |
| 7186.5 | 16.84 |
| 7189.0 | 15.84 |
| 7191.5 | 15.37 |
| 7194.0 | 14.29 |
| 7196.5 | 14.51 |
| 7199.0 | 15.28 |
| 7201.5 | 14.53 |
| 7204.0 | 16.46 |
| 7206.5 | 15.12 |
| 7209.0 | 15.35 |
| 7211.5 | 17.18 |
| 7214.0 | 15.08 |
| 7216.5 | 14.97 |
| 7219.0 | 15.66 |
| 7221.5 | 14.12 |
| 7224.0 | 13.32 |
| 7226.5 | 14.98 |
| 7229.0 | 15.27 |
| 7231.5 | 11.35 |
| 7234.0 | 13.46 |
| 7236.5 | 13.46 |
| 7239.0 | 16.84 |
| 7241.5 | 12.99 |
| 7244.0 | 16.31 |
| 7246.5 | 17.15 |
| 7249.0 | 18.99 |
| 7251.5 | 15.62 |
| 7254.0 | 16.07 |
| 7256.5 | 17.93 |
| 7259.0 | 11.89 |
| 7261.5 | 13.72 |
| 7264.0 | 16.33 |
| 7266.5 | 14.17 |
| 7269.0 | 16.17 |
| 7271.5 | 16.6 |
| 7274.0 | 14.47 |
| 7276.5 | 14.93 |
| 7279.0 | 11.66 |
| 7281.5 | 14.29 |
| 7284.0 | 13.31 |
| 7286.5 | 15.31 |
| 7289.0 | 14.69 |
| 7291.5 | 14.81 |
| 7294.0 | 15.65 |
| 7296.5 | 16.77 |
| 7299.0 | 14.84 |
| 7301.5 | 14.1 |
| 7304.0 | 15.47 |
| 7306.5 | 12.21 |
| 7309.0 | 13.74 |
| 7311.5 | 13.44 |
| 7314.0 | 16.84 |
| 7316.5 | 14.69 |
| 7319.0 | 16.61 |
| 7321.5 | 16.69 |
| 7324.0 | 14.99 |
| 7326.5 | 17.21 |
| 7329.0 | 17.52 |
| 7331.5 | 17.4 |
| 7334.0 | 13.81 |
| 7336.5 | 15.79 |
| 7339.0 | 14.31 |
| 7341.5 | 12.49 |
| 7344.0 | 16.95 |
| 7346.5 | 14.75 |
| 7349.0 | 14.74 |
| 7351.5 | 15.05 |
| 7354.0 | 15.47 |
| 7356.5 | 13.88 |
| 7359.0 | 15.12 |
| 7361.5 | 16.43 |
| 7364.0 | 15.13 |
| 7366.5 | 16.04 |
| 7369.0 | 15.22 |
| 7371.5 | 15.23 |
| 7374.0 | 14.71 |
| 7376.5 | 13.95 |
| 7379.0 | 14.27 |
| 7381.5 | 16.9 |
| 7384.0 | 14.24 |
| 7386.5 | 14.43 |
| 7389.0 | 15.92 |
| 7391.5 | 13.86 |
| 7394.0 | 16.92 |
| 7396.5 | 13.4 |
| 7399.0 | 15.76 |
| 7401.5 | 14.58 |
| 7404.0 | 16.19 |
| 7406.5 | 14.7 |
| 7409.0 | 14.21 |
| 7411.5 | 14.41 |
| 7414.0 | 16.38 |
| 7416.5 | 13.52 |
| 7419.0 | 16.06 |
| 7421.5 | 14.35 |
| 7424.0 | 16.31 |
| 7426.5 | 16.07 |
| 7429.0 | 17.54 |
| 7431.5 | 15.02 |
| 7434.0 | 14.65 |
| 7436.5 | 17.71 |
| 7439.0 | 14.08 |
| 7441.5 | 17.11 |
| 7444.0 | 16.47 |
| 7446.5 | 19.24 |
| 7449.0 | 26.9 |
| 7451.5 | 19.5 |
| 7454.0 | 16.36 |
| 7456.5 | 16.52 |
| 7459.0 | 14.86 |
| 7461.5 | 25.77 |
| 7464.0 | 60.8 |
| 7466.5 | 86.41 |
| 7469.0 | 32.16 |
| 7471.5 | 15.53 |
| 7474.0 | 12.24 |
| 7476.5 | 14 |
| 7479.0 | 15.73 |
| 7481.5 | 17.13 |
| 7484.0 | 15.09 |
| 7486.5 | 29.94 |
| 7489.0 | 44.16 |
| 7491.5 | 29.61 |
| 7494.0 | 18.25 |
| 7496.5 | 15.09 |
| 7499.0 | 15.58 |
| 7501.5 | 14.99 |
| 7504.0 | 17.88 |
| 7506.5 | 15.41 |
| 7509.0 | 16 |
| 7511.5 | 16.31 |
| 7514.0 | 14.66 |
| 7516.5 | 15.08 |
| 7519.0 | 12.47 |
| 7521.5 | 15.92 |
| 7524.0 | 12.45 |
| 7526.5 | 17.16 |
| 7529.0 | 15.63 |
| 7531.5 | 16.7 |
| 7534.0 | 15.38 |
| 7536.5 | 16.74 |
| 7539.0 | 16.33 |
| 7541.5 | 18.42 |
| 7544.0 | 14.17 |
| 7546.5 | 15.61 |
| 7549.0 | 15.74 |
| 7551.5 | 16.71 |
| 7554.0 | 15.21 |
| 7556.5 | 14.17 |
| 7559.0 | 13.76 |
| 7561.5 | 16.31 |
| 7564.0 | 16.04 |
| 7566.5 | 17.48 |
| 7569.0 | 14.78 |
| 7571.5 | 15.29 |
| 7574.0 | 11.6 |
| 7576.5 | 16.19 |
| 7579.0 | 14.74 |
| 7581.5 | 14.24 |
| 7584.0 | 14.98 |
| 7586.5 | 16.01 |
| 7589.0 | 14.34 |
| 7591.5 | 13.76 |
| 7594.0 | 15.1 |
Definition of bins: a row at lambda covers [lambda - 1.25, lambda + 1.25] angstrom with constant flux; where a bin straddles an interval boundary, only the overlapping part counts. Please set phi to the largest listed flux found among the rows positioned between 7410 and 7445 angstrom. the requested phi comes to 17.71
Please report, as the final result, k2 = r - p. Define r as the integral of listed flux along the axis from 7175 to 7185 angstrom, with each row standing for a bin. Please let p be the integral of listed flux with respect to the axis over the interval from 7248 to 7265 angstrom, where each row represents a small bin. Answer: -121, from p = 268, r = 147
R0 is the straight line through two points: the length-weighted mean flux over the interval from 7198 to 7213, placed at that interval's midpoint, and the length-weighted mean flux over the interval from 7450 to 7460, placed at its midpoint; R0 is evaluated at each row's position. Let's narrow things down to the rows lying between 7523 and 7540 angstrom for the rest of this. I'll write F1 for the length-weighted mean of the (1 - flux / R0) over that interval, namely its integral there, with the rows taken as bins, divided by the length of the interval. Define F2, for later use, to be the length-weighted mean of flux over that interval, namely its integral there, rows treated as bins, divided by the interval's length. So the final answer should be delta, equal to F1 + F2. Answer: 15.9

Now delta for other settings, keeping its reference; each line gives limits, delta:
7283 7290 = 14.6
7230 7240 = 13.9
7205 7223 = 15.4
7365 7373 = 15.5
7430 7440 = 15.5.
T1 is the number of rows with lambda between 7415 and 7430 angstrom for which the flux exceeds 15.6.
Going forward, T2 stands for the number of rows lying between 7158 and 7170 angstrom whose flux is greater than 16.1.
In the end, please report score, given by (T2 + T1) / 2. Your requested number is 4.00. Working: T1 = 4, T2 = 4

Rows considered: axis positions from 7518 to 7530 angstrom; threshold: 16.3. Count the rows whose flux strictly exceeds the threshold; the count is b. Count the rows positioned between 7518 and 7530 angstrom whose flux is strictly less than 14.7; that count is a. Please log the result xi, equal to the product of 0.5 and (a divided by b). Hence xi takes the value 1.00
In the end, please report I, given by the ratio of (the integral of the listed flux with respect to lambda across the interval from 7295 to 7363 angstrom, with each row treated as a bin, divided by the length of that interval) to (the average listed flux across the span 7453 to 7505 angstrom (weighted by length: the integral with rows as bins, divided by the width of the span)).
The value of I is 0.60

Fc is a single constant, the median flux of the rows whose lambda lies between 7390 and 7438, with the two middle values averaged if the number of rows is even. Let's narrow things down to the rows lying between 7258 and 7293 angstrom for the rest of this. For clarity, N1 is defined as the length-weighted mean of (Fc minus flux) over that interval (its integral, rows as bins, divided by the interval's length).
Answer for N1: 0.5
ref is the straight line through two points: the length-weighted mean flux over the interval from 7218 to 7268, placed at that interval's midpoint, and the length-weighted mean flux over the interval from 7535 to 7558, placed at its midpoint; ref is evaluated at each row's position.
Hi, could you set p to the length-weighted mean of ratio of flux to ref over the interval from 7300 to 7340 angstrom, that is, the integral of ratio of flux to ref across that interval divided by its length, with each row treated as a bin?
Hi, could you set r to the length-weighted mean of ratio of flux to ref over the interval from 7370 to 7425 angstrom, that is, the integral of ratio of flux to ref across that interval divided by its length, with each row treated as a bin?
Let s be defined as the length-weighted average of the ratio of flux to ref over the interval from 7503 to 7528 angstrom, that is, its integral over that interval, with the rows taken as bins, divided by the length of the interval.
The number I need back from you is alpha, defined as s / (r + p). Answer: 0.49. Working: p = 1.006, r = 0.97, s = 0.97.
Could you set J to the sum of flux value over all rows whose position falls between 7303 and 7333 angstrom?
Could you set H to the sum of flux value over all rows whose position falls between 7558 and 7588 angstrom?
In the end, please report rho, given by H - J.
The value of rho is -5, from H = 181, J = 187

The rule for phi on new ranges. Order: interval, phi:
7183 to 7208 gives 16.84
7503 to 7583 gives 18.42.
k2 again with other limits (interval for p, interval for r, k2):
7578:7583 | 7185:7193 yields 55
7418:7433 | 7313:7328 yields 5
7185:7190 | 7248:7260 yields 112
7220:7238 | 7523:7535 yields -62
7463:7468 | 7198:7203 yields -286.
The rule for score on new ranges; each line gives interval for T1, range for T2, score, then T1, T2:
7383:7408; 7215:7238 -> 2.00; 4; 0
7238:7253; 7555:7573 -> 3.50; 5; 2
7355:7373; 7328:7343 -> 2.00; 2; 2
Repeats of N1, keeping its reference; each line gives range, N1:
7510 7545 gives -0.5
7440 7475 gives -12.1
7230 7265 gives -0.1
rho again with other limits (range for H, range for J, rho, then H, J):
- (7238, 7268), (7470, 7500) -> -54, 188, 242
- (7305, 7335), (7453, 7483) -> -142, 185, 328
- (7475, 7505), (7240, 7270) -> 60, 247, 187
